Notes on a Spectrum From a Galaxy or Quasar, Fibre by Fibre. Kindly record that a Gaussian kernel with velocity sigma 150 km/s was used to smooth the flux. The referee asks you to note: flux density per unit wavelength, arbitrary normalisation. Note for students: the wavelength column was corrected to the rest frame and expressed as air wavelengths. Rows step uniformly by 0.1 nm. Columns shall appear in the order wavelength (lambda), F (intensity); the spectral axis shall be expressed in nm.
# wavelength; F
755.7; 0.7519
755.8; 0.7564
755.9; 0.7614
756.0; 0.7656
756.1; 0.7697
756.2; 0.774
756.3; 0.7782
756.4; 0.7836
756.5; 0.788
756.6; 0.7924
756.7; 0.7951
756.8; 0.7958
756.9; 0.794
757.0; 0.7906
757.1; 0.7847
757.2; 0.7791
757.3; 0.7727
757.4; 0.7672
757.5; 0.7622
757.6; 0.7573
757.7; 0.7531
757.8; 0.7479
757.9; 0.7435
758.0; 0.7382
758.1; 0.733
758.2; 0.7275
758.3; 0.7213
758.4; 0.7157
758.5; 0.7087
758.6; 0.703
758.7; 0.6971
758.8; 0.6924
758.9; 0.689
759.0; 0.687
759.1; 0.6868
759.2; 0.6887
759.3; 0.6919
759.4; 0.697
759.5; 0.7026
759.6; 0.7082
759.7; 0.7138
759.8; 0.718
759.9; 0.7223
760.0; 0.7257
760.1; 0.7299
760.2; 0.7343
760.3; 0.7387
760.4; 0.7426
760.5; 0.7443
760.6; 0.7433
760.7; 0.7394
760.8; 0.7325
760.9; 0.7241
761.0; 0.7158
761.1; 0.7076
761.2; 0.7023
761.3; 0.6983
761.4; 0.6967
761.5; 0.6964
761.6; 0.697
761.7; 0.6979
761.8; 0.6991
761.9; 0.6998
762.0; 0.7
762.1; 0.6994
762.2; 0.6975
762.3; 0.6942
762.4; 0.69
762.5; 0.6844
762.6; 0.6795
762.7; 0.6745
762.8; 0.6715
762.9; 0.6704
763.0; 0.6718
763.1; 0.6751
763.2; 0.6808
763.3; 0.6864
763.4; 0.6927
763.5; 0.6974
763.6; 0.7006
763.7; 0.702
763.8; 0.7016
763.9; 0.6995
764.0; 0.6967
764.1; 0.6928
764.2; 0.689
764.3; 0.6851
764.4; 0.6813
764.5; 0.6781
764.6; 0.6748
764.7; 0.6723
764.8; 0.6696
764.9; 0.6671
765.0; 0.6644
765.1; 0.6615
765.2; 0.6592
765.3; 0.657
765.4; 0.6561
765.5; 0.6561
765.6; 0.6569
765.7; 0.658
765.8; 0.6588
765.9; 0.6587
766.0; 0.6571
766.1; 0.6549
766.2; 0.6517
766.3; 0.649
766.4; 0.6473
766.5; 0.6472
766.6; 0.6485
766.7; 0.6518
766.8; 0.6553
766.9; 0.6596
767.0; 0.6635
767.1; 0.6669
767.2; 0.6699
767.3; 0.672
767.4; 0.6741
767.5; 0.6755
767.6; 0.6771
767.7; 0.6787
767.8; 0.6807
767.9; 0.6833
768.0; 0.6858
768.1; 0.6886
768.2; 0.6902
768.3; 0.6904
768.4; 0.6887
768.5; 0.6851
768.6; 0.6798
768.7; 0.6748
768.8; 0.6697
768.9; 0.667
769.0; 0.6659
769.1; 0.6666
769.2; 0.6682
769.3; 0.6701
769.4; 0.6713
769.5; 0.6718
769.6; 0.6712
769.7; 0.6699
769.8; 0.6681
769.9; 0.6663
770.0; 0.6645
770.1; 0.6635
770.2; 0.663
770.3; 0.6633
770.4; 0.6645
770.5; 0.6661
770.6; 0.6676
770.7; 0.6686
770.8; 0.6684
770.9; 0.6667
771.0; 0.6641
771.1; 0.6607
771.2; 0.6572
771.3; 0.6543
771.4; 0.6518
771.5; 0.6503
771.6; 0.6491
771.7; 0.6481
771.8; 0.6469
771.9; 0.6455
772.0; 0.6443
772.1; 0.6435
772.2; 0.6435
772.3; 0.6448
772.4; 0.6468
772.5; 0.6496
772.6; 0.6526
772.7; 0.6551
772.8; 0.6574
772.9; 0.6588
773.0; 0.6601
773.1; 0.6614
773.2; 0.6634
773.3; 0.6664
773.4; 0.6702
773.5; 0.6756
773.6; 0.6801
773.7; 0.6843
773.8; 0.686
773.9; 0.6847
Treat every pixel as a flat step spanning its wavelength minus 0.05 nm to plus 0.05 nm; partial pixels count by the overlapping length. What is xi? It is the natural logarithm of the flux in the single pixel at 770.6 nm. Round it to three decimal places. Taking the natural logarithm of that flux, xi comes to -0.404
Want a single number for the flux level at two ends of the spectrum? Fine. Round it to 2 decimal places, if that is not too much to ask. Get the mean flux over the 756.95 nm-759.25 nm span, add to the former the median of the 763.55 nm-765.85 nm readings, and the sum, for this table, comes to 1.40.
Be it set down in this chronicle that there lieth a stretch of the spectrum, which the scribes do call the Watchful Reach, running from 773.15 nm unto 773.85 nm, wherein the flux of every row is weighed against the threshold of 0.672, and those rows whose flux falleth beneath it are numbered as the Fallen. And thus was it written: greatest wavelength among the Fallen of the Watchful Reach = 773.4 nm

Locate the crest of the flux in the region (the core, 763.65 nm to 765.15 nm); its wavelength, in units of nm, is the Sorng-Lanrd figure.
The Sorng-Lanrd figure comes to 763.7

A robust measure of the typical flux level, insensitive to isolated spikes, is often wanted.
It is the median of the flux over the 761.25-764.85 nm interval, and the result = 0.693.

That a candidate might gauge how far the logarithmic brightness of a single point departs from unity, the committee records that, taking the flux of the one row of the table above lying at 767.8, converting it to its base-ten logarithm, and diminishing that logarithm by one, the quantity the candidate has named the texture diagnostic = -1.17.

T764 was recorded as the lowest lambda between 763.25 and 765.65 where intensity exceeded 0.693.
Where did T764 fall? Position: 763.5 nm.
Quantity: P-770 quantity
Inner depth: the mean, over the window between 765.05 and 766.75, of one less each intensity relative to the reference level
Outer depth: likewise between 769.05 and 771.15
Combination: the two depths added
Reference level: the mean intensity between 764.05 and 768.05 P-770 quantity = 0.02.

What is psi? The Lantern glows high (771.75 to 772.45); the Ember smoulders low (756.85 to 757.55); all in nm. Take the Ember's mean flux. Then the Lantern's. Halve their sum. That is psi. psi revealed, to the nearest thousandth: 0.712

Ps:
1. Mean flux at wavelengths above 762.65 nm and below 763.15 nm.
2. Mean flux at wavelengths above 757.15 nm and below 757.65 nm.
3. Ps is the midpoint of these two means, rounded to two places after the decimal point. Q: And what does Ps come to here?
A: 0.72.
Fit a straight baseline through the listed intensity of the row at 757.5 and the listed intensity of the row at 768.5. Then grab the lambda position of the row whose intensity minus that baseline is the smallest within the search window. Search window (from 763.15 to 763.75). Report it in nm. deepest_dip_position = 763.2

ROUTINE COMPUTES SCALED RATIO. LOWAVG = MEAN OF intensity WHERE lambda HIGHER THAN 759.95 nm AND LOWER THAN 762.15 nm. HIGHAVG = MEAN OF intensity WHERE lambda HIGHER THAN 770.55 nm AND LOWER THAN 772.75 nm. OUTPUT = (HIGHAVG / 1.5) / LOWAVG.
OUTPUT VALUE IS 0.61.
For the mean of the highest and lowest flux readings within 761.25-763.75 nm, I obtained 0.69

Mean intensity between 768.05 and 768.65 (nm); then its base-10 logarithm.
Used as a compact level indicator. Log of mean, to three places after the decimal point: -0.163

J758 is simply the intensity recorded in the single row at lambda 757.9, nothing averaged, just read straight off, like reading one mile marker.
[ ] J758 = 0.7435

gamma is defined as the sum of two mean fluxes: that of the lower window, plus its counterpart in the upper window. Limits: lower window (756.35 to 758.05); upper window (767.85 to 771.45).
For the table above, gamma 1.44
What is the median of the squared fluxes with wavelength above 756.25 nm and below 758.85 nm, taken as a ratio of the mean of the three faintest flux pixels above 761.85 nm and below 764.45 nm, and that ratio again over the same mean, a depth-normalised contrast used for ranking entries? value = 1.28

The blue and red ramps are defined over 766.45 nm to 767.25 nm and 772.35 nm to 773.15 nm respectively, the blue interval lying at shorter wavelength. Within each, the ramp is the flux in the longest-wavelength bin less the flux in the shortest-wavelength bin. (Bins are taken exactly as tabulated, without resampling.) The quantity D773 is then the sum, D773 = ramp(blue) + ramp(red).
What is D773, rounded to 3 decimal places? 0.037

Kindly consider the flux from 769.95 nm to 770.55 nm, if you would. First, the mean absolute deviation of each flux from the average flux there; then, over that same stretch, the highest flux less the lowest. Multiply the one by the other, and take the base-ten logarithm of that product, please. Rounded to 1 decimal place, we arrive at -5.6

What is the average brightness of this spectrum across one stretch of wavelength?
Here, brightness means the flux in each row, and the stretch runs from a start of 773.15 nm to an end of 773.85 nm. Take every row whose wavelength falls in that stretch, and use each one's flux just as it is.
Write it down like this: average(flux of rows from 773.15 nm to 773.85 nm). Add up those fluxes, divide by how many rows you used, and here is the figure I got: 0.675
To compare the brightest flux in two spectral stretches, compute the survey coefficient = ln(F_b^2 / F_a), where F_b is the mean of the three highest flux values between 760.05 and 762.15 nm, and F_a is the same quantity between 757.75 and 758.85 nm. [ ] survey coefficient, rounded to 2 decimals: -0.30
